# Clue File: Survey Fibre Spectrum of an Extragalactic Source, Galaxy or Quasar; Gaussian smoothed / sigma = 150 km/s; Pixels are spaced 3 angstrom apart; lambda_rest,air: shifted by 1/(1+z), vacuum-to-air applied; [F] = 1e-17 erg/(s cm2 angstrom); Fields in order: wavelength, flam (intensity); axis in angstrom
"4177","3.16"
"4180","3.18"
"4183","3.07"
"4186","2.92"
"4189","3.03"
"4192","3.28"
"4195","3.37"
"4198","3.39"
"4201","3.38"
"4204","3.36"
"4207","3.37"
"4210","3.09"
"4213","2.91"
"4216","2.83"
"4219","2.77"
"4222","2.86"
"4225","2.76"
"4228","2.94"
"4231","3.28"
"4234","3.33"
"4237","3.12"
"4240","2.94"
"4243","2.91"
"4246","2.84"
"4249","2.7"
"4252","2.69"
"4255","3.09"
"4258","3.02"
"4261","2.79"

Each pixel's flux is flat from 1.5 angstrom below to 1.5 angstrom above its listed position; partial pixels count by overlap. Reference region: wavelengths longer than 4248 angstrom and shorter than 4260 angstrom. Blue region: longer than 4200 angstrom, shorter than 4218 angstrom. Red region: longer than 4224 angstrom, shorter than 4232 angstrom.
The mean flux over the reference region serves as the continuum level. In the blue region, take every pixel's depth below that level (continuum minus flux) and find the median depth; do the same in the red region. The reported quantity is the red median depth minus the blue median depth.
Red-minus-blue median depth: 0.3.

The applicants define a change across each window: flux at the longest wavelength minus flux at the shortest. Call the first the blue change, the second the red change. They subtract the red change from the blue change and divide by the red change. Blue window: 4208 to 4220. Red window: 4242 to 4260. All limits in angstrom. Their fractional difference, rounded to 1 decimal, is -3.9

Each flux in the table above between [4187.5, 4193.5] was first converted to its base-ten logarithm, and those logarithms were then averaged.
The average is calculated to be 0.50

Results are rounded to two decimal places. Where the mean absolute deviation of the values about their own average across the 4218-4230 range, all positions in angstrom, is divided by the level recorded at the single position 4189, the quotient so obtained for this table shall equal 0.02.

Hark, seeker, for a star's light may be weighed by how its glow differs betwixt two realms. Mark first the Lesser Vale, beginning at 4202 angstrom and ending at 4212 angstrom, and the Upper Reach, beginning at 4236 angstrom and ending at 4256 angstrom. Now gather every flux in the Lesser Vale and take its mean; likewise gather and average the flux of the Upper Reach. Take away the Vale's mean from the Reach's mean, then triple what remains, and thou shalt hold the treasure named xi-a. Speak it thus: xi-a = -1.12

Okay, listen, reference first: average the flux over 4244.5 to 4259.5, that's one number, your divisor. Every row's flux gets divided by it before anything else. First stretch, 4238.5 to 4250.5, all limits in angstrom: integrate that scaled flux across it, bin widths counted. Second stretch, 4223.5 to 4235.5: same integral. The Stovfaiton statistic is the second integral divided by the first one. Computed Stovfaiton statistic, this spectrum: 1.08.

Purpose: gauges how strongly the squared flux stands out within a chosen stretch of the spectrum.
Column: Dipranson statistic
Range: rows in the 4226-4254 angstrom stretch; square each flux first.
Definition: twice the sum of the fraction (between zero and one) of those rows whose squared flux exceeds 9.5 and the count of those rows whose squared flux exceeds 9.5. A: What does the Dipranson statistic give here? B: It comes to 6.7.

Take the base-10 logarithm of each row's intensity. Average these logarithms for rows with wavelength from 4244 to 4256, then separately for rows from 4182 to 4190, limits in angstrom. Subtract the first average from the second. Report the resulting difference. 0.027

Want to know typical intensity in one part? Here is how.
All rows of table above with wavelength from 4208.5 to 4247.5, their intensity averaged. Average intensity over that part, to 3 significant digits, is 2.97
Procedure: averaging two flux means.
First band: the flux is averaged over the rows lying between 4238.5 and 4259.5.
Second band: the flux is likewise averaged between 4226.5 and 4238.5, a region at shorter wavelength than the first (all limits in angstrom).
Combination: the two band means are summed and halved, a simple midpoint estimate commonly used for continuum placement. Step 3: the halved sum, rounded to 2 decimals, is 3.03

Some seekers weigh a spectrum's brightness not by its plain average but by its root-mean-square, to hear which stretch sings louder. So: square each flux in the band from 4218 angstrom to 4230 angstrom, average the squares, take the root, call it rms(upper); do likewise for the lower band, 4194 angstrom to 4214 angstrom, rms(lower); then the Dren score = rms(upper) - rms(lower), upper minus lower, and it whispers -0.44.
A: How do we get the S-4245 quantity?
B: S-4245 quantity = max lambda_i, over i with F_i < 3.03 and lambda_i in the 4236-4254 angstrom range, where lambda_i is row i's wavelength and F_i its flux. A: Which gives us 4252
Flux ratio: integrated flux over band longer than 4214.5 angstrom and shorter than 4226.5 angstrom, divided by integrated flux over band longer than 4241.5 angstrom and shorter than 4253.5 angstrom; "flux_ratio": 1.0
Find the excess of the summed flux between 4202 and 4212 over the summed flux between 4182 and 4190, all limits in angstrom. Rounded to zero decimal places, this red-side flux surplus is 1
